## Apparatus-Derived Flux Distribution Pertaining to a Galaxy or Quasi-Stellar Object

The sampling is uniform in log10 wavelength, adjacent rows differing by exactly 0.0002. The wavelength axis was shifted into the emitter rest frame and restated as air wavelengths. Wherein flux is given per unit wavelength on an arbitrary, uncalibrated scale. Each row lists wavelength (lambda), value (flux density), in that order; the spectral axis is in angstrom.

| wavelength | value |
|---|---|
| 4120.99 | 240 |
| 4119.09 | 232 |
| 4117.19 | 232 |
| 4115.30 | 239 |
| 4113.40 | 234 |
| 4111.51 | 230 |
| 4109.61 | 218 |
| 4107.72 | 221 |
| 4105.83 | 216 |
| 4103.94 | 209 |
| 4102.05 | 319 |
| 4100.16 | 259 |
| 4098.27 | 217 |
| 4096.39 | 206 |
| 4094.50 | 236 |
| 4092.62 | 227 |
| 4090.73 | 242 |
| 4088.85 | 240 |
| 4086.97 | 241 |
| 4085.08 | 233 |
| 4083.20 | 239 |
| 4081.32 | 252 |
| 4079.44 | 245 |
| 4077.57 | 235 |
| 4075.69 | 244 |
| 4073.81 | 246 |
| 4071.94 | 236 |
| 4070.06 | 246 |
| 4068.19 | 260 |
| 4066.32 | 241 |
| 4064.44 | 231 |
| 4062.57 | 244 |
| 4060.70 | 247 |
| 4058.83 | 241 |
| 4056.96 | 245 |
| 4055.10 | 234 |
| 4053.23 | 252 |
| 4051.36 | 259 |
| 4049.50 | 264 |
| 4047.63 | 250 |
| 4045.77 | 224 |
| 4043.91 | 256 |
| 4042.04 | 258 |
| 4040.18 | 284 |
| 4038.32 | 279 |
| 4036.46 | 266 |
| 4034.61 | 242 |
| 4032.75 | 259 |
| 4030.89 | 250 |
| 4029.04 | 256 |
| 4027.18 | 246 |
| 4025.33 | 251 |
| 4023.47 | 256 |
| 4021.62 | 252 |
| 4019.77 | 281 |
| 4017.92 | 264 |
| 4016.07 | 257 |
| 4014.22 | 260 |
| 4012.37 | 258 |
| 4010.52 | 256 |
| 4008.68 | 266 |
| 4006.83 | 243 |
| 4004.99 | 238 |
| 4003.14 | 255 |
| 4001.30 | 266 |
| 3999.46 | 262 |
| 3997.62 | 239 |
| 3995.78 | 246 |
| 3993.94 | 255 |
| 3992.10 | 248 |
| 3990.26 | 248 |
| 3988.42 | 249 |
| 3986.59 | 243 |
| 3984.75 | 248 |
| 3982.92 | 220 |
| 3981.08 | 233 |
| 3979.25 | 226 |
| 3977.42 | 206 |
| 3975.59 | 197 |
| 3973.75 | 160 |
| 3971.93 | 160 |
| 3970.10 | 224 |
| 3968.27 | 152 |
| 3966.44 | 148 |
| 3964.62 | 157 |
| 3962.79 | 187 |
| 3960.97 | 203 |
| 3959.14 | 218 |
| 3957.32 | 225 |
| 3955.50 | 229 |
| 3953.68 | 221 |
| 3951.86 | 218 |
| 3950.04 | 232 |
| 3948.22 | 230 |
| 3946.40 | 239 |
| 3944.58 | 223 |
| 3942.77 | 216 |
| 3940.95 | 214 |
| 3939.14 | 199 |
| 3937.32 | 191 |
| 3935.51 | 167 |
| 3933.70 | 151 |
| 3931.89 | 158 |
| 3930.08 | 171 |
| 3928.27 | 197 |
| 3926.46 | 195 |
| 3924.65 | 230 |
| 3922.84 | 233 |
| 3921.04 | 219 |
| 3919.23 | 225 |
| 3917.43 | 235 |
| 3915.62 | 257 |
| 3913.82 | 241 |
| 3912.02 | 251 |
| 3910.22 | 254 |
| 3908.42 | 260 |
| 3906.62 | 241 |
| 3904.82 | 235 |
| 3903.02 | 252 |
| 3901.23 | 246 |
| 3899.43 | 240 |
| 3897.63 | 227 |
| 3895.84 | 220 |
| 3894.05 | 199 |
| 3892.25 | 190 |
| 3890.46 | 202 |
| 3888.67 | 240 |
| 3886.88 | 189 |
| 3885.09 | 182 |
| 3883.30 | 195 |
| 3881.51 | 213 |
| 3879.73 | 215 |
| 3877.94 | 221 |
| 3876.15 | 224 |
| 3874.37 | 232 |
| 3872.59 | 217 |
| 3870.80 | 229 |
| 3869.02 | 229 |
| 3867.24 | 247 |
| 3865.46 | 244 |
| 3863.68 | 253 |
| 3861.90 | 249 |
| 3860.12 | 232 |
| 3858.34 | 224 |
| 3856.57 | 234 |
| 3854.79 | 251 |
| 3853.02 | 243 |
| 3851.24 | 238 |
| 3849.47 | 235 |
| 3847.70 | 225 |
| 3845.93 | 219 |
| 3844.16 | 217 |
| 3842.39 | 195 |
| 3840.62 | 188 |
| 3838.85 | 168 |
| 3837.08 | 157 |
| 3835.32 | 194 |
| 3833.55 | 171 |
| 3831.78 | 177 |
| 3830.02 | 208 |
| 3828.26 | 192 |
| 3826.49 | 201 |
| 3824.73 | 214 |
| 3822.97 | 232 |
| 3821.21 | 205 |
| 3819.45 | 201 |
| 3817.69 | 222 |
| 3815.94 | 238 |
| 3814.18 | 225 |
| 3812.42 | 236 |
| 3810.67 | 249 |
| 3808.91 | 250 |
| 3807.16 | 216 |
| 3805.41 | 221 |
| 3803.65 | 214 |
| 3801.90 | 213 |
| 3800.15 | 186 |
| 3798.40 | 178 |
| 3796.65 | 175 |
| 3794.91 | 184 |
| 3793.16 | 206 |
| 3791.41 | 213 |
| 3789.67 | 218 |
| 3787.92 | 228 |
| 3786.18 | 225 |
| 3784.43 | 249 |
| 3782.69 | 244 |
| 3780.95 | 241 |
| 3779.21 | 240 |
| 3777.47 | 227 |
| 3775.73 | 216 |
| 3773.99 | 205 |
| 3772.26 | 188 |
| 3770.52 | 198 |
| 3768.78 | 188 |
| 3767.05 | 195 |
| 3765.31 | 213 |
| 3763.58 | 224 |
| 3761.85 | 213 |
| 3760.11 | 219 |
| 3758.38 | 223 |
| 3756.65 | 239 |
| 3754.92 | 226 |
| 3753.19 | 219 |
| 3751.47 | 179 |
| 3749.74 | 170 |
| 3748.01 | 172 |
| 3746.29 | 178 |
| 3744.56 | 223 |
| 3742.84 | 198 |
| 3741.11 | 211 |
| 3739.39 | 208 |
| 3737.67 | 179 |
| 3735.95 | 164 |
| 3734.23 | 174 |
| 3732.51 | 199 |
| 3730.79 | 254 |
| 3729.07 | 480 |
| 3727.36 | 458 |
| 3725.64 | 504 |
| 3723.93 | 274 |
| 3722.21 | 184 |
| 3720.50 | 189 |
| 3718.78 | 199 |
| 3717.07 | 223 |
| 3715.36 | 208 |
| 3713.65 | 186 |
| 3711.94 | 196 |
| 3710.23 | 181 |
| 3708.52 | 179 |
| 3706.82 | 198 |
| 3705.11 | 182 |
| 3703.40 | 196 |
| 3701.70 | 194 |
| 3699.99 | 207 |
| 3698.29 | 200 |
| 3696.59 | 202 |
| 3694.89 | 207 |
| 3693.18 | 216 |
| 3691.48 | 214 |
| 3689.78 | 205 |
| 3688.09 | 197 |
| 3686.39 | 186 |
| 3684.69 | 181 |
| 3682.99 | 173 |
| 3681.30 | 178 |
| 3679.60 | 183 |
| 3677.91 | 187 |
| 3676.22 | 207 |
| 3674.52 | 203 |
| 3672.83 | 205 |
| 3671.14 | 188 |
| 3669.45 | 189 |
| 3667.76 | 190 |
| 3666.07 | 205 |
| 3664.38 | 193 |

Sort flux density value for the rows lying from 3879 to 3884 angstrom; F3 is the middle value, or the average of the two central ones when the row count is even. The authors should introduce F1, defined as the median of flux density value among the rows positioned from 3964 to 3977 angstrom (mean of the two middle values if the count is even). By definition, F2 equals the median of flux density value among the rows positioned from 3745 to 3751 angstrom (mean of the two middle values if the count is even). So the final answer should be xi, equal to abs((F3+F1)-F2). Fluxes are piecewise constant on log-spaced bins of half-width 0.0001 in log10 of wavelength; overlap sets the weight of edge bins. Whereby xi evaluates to 201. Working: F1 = 160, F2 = 172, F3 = 213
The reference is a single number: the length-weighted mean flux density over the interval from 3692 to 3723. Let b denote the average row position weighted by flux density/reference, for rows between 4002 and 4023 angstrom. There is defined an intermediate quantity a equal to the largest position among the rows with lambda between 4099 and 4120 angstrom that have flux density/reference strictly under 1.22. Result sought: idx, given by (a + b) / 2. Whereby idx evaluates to 4065.8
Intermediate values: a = 4119.09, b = 4012.5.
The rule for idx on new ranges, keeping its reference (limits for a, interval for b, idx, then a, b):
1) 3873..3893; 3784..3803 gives 3842.5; 3892.25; 3792.7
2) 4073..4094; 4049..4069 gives 4075.7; 4092.62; 4058.7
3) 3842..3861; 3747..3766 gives 3808.6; 3860.12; 3757.0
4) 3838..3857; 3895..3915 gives 3880.8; 3856.57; 3905.0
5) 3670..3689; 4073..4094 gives 3885.6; 3688.09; 4083.1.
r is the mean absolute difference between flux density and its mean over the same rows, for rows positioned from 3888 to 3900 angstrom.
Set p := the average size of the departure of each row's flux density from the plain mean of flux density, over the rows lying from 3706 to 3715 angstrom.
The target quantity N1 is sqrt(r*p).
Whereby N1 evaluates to 11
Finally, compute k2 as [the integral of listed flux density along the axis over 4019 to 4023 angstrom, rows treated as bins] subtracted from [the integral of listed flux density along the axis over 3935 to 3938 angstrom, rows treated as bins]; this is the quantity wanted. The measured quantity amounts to -520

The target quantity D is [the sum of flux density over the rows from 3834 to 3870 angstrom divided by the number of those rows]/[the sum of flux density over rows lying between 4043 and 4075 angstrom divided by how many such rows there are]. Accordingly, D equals 0.90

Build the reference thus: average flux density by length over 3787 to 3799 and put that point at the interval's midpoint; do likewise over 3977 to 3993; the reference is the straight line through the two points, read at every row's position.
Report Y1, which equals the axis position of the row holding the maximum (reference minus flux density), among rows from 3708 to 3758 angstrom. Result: 3735.95 angstrom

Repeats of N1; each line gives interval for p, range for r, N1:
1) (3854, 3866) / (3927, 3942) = 13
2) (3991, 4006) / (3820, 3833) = 10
